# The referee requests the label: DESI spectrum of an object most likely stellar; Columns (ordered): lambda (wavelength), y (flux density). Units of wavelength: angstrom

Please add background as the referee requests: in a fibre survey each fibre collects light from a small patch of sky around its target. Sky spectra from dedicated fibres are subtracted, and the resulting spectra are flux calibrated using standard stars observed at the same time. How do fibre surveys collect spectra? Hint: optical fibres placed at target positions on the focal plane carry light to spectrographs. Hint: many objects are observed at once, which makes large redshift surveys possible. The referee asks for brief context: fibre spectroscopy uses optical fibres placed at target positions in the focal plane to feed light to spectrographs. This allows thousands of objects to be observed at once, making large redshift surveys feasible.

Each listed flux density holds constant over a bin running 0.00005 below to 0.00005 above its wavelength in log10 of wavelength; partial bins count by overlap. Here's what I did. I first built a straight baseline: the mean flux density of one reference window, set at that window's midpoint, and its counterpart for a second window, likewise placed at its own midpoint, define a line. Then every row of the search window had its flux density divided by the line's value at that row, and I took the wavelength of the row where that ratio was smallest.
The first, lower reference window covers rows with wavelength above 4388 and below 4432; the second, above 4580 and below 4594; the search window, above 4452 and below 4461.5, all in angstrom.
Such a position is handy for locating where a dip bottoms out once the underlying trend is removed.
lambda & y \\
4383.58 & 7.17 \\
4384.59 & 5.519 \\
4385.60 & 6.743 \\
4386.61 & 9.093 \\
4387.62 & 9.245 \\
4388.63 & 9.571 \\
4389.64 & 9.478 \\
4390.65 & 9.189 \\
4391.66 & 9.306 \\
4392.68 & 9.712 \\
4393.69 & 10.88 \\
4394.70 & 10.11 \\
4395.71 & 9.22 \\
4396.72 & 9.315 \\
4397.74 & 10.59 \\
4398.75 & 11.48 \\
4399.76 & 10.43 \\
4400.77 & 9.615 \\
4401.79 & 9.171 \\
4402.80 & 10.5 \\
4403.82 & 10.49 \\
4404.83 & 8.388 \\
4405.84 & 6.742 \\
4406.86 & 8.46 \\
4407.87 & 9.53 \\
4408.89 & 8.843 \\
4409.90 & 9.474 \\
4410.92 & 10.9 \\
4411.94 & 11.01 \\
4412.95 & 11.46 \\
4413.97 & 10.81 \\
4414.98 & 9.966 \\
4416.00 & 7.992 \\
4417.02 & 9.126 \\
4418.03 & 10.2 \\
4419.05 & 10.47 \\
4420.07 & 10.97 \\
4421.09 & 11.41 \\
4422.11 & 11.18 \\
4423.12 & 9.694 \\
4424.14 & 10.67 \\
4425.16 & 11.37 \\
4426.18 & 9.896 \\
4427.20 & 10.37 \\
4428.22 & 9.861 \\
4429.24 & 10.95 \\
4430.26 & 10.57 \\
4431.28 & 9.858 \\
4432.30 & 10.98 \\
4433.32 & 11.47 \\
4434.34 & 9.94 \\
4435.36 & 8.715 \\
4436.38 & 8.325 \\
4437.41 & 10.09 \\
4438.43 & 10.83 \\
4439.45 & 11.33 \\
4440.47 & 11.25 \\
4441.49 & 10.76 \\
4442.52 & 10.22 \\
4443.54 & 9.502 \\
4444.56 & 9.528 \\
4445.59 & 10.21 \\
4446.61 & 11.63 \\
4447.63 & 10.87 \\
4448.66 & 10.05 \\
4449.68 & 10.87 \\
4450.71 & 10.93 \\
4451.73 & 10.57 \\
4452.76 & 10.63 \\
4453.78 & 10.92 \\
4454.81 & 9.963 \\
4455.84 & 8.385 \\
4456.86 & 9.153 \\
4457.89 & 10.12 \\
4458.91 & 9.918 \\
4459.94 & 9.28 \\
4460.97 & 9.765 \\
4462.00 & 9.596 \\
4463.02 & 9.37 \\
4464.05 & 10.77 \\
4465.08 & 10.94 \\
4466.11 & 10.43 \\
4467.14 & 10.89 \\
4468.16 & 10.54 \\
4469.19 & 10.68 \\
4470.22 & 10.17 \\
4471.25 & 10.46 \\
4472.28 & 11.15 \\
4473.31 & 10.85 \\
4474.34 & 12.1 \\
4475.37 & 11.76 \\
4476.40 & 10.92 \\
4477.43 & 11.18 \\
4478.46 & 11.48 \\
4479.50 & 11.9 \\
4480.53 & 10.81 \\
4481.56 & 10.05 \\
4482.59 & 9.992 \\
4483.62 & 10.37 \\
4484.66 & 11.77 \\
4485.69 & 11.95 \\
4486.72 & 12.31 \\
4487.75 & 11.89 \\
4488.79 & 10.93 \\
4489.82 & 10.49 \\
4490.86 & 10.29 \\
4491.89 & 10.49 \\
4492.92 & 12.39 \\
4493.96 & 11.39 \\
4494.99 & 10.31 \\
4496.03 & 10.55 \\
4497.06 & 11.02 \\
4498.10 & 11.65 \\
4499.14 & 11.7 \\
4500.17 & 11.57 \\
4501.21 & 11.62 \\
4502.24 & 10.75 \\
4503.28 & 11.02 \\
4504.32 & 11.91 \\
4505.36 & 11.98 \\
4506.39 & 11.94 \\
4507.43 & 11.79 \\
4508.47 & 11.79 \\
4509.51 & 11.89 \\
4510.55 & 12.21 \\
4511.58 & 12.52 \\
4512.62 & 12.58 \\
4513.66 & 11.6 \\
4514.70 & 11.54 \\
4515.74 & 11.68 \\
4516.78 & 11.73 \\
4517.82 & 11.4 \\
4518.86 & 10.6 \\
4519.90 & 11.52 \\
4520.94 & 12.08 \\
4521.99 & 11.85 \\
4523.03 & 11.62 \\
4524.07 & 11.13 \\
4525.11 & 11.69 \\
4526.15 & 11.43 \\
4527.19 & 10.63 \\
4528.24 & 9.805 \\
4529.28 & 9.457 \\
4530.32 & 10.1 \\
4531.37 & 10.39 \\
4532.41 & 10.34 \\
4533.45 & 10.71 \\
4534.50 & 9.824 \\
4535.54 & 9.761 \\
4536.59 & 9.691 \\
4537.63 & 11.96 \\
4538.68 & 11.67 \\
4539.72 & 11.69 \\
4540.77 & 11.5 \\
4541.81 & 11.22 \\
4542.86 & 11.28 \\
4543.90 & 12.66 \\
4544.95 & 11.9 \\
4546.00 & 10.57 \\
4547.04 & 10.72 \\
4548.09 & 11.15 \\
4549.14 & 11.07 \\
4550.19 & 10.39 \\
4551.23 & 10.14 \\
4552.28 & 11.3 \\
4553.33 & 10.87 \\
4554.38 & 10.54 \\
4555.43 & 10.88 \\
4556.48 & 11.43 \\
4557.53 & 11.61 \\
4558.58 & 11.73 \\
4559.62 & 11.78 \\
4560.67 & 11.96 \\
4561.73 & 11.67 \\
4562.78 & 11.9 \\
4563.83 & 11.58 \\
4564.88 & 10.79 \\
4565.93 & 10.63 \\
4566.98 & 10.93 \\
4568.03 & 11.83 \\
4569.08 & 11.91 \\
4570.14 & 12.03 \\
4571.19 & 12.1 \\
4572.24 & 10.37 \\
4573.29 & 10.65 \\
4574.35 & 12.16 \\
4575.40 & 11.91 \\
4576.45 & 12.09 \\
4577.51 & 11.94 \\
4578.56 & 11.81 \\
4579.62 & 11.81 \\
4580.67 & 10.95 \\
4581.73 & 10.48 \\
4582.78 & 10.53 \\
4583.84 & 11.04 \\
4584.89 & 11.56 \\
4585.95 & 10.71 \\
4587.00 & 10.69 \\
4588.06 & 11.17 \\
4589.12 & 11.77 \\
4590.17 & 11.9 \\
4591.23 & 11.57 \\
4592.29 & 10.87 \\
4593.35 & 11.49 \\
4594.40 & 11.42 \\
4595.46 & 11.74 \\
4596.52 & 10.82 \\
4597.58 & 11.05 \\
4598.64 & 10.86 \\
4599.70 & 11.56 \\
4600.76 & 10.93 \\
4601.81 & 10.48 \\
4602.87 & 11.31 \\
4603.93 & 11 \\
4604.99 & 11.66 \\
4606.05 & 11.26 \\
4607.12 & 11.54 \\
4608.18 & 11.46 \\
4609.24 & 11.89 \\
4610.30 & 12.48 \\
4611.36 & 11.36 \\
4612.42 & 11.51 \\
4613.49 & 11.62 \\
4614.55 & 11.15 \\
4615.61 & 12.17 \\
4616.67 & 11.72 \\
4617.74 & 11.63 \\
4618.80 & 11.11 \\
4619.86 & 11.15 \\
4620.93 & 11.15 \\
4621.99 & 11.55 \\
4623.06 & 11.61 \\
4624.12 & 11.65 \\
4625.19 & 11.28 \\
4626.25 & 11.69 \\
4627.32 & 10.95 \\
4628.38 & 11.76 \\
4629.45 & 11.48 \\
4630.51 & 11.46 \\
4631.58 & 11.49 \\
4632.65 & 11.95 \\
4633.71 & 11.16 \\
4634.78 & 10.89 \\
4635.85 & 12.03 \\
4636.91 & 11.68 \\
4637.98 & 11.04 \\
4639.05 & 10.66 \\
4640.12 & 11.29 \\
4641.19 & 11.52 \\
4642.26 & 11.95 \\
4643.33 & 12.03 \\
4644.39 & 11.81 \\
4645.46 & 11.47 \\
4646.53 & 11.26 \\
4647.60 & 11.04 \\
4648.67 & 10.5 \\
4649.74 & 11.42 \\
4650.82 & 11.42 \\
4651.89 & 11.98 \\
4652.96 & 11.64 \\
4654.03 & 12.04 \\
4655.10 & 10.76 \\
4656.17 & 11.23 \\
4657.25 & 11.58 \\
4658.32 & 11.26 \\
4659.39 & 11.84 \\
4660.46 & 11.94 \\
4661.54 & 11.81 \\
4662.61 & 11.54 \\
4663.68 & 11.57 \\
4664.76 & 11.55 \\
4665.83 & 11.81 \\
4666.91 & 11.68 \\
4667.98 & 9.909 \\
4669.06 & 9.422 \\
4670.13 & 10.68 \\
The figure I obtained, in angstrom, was 4455.84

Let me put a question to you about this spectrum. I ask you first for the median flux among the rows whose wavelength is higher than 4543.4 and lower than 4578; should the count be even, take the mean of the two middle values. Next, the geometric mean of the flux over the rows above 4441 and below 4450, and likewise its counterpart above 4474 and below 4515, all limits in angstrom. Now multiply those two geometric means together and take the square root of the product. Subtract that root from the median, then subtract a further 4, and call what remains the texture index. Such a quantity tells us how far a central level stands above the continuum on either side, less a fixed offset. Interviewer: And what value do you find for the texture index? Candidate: -3.29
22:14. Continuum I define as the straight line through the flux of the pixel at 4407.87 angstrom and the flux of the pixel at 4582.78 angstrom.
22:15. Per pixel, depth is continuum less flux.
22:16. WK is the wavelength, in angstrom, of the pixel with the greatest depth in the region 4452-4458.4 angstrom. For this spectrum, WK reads 4455.84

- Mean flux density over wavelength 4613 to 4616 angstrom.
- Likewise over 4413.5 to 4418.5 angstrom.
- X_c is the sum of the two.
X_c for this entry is 21.3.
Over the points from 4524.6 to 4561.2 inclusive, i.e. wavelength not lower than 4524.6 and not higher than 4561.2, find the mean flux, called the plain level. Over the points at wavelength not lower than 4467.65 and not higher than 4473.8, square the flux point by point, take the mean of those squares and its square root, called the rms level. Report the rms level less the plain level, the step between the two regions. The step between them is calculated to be -0.32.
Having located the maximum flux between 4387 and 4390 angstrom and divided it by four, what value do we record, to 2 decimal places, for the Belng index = 2.39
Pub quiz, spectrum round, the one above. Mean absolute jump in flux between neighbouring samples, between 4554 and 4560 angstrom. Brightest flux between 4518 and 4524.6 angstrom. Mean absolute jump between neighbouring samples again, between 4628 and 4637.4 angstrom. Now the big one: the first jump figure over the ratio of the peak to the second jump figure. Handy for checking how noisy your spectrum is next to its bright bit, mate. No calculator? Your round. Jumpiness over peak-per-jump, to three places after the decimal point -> 0.009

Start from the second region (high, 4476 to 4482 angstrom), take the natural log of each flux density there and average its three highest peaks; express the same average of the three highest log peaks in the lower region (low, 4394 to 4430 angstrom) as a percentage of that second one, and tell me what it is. 100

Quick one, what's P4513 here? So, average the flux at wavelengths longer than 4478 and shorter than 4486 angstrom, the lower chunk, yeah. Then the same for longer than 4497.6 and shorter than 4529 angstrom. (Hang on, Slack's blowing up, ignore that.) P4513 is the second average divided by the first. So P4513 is 1.05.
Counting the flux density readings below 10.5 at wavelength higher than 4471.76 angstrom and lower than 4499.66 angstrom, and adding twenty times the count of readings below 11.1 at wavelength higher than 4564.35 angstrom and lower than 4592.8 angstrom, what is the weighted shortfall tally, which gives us 247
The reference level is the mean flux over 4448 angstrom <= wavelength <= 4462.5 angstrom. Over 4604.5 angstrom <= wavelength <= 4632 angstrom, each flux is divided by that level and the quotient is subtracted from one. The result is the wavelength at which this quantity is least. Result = 4610.30 angstrom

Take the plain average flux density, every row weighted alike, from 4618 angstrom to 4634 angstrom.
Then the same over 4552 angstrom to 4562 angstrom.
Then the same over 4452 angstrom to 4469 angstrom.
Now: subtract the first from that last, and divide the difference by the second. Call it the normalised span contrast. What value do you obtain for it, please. -0.12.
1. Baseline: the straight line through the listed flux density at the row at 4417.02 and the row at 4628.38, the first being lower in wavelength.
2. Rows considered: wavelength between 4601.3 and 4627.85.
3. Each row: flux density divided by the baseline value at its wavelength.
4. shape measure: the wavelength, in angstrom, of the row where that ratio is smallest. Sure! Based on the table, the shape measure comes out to 4601.81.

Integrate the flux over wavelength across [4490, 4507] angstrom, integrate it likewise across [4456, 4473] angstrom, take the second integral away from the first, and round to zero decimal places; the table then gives 19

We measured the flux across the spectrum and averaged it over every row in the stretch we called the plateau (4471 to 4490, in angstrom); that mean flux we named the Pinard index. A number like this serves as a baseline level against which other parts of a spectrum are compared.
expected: 11.2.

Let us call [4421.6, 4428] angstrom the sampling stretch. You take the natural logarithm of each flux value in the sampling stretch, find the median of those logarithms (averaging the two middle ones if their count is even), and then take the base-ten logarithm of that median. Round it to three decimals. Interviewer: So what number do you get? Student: 0.372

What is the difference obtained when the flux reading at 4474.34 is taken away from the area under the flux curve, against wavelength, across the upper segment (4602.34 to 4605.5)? 24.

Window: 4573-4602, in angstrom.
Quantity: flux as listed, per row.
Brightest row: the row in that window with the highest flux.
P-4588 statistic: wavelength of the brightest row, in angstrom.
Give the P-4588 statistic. 4574.35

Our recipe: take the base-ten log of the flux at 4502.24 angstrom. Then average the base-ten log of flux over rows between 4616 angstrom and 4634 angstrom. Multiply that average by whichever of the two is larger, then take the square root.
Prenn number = 1.06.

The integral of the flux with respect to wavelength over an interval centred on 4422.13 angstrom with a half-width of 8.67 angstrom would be 179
